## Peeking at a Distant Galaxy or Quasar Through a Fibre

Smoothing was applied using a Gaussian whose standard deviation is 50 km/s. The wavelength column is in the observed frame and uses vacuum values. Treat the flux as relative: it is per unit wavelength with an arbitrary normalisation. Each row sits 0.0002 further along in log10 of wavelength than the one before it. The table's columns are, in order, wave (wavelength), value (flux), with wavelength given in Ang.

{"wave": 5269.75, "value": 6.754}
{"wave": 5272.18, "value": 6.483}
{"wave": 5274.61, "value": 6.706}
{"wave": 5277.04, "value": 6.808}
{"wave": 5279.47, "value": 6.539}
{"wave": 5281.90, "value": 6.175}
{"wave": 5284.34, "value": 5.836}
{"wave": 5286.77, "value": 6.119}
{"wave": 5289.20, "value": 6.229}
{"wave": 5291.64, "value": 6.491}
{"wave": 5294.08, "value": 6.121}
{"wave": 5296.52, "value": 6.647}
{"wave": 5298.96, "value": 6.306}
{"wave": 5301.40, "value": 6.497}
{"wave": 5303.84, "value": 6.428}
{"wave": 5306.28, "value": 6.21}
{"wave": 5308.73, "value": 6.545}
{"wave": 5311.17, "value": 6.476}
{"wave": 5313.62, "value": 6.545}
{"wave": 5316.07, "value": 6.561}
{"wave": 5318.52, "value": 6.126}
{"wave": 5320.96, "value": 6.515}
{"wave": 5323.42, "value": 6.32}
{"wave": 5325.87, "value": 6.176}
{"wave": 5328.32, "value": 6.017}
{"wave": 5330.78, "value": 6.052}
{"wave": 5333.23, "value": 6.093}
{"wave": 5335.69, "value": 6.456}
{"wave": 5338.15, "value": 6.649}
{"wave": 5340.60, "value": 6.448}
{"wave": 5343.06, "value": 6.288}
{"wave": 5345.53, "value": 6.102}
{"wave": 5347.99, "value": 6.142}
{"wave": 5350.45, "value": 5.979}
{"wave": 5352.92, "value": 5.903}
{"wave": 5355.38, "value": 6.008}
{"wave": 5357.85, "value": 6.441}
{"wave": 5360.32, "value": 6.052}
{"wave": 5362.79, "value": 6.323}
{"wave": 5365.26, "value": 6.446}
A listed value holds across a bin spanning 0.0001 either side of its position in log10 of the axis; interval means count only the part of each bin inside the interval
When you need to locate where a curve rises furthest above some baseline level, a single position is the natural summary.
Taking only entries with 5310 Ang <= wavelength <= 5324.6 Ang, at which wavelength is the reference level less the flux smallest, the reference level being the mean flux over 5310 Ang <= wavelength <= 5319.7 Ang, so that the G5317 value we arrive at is 5316.07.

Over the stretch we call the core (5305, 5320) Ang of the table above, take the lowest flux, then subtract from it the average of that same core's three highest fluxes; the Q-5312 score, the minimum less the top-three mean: -0.42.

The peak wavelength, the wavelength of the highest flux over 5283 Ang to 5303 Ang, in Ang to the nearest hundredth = 5296.52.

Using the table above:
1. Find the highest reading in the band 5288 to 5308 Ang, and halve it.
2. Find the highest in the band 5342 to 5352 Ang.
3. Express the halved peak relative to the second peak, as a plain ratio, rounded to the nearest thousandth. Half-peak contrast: 0.529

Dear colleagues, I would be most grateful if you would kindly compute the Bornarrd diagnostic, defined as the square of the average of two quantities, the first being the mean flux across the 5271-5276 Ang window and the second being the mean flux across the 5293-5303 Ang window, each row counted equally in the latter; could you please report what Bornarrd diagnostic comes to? 42.2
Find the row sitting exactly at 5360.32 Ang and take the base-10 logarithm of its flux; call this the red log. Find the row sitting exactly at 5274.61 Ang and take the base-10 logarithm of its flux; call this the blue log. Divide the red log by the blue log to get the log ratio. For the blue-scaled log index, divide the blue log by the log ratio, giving 0.874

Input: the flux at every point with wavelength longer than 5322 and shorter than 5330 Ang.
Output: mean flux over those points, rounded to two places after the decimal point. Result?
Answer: 6.17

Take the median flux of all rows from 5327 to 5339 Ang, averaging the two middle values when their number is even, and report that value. 6.09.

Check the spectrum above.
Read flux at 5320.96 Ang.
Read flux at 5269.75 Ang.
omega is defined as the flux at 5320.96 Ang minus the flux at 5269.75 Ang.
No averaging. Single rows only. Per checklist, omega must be -0.24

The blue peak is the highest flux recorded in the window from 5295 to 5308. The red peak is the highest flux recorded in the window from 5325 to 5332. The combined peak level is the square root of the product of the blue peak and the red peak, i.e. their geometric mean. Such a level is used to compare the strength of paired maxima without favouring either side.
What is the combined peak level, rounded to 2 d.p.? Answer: 6.41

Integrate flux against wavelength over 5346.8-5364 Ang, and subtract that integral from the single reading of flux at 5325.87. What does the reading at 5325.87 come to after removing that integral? -99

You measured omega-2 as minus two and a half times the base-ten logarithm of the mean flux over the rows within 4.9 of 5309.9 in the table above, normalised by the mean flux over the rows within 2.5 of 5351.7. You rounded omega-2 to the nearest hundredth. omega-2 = -0.09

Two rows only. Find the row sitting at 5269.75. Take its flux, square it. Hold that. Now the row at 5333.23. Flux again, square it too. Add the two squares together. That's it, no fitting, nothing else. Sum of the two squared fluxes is 83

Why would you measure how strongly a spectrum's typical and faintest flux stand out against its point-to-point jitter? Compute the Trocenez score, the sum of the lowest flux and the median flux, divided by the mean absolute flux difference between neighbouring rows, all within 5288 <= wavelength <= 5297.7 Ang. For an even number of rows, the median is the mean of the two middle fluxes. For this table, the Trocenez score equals 32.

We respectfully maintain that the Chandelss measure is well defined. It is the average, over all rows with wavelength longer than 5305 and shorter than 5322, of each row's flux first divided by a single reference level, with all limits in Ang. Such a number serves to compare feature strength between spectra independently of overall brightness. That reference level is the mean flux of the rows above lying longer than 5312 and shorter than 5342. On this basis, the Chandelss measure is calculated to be 1.015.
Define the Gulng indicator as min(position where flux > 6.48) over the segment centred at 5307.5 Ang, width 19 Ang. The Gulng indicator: 5301.40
